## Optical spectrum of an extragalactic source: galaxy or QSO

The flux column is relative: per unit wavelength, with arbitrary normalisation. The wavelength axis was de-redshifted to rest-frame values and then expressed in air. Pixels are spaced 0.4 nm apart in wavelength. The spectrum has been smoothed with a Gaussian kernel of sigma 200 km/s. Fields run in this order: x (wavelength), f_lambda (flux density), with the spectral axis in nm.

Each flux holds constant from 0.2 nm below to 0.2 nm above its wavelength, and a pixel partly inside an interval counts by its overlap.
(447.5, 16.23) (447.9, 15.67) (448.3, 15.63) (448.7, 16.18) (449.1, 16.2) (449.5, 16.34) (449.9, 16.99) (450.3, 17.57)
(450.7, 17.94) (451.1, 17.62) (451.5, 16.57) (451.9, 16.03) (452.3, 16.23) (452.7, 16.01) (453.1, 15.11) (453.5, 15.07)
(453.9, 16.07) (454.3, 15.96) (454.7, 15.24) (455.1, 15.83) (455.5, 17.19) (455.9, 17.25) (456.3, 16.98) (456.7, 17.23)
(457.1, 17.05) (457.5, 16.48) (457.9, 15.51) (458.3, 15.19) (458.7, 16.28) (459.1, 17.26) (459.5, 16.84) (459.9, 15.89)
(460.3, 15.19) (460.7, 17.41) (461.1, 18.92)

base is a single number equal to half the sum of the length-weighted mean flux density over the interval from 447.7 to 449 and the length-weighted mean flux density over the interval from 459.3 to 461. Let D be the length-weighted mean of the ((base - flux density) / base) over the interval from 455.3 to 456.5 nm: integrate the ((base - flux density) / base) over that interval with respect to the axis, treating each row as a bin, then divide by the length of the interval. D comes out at -0.060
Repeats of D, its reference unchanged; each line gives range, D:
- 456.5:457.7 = -0.046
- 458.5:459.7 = -0.039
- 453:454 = 0.049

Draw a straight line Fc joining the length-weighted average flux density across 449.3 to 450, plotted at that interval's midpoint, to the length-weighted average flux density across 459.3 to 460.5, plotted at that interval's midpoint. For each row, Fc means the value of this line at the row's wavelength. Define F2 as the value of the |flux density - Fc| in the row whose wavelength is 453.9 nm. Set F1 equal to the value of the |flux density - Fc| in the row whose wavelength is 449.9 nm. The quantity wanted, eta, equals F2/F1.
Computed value 0.7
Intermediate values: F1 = 0.39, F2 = 0.28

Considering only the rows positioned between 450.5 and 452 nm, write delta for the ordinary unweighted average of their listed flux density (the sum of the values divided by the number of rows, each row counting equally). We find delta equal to 17.04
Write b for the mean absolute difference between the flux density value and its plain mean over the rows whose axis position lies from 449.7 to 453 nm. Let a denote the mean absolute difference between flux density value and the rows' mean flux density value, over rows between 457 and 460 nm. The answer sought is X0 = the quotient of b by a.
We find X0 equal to 1.1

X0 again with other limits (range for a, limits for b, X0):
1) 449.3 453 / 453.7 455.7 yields 0.7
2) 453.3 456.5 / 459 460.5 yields 1.1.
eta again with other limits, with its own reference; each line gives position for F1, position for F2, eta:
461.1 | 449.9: 0.1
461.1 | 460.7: 0.5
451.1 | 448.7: 0.5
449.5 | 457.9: 2.0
